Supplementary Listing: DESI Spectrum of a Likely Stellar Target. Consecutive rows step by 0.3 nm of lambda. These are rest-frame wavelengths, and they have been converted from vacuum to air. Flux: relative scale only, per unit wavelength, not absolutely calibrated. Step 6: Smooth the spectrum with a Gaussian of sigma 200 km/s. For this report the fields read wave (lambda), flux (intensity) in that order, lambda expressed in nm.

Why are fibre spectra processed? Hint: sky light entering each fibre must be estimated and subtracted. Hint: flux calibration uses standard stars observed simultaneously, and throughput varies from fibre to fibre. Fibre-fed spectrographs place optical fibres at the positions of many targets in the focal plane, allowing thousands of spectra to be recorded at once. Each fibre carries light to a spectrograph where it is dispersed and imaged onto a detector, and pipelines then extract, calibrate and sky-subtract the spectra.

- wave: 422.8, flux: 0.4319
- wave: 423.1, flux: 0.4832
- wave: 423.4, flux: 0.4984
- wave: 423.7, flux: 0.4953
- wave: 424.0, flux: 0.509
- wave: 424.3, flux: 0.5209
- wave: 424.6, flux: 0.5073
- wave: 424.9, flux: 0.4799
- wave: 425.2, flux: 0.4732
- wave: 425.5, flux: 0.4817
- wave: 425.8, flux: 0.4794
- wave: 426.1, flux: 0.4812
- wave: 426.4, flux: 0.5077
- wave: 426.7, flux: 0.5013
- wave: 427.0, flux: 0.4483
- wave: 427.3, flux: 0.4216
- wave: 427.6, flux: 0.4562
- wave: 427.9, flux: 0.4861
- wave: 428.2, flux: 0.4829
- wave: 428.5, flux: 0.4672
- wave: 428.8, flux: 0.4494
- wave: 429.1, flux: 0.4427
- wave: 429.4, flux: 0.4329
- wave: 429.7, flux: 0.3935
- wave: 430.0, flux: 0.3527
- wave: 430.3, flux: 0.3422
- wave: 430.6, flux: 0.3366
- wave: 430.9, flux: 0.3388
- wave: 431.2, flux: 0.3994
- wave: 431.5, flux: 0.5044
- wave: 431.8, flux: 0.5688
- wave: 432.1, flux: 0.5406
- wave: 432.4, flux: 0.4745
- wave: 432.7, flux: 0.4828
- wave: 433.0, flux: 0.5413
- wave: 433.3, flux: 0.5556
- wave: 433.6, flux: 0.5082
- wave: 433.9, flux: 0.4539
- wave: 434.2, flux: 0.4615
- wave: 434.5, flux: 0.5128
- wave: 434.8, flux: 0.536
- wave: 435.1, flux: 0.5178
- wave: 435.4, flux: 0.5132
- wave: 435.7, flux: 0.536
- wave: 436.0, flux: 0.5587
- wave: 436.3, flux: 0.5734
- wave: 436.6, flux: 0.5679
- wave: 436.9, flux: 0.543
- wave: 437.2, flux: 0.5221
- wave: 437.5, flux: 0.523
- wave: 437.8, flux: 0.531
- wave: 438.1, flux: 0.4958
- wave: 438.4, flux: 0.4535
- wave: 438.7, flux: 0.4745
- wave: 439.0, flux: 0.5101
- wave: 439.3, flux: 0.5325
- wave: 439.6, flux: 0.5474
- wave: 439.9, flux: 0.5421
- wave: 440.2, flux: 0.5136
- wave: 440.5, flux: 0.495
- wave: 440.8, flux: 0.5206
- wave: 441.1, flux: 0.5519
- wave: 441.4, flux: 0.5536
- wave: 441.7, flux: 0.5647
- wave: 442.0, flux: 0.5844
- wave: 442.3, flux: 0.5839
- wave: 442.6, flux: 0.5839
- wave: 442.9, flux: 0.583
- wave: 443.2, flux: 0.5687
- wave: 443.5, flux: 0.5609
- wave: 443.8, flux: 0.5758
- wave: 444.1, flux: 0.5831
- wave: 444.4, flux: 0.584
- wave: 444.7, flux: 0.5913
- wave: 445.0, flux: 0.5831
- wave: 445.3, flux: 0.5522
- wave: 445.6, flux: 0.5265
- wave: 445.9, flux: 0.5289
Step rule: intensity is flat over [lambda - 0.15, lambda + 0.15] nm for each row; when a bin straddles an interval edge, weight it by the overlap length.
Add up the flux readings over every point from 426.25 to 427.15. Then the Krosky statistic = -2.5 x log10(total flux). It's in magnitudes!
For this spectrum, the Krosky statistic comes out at -0.41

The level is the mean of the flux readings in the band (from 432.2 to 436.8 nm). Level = 0.520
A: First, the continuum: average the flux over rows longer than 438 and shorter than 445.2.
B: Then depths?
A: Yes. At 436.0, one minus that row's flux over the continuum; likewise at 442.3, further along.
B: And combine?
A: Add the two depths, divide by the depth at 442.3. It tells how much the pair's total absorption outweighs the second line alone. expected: 1.3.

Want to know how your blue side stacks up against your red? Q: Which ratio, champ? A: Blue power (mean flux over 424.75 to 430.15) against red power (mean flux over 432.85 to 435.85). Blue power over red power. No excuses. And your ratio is 0.891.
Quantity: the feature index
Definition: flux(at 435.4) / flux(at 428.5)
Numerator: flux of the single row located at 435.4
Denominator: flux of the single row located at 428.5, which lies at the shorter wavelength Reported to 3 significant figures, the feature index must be 1.10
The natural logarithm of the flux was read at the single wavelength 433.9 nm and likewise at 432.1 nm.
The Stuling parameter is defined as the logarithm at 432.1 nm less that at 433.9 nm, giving 0.17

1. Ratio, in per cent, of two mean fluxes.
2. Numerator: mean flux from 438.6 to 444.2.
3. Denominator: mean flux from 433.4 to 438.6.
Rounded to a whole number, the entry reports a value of 106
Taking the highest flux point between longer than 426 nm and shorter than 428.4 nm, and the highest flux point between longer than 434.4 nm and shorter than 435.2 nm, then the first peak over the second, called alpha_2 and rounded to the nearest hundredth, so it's 0.95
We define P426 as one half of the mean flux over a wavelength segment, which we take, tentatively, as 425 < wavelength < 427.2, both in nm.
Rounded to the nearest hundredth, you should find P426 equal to 0.24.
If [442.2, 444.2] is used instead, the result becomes 0.29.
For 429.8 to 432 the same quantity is 0.20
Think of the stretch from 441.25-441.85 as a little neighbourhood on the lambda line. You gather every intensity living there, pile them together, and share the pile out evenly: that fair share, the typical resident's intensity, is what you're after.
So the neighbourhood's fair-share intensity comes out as 0.56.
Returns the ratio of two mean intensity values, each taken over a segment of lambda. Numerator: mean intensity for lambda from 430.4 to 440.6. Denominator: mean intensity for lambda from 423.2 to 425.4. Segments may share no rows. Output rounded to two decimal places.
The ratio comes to 1.01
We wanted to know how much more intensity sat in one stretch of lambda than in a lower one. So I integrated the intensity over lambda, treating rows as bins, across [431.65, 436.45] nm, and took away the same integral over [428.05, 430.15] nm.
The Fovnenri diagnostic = 1.6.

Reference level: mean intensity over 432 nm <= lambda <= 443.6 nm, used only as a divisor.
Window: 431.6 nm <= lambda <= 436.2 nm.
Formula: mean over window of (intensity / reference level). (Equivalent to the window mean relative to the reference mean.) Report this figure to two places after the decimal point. 0.98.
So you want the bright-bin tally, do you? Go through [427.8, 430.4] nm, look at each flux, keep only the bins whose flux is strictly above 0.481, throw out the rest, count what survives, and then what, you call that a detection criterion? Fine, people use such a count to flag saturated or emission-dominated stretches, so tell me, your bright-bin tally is 2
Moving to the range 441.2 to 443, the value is 6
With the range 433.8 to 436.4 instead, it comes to 7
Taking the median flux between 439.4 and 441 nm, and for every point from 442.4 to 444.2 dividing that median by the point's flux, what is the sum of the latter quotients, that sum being 5.4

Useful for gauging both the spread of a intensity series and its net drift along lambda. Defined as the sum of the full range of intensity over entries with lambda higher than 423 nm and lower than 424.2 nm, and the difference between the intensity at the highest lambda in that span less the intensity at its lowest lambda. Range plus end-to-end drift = 0.0516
